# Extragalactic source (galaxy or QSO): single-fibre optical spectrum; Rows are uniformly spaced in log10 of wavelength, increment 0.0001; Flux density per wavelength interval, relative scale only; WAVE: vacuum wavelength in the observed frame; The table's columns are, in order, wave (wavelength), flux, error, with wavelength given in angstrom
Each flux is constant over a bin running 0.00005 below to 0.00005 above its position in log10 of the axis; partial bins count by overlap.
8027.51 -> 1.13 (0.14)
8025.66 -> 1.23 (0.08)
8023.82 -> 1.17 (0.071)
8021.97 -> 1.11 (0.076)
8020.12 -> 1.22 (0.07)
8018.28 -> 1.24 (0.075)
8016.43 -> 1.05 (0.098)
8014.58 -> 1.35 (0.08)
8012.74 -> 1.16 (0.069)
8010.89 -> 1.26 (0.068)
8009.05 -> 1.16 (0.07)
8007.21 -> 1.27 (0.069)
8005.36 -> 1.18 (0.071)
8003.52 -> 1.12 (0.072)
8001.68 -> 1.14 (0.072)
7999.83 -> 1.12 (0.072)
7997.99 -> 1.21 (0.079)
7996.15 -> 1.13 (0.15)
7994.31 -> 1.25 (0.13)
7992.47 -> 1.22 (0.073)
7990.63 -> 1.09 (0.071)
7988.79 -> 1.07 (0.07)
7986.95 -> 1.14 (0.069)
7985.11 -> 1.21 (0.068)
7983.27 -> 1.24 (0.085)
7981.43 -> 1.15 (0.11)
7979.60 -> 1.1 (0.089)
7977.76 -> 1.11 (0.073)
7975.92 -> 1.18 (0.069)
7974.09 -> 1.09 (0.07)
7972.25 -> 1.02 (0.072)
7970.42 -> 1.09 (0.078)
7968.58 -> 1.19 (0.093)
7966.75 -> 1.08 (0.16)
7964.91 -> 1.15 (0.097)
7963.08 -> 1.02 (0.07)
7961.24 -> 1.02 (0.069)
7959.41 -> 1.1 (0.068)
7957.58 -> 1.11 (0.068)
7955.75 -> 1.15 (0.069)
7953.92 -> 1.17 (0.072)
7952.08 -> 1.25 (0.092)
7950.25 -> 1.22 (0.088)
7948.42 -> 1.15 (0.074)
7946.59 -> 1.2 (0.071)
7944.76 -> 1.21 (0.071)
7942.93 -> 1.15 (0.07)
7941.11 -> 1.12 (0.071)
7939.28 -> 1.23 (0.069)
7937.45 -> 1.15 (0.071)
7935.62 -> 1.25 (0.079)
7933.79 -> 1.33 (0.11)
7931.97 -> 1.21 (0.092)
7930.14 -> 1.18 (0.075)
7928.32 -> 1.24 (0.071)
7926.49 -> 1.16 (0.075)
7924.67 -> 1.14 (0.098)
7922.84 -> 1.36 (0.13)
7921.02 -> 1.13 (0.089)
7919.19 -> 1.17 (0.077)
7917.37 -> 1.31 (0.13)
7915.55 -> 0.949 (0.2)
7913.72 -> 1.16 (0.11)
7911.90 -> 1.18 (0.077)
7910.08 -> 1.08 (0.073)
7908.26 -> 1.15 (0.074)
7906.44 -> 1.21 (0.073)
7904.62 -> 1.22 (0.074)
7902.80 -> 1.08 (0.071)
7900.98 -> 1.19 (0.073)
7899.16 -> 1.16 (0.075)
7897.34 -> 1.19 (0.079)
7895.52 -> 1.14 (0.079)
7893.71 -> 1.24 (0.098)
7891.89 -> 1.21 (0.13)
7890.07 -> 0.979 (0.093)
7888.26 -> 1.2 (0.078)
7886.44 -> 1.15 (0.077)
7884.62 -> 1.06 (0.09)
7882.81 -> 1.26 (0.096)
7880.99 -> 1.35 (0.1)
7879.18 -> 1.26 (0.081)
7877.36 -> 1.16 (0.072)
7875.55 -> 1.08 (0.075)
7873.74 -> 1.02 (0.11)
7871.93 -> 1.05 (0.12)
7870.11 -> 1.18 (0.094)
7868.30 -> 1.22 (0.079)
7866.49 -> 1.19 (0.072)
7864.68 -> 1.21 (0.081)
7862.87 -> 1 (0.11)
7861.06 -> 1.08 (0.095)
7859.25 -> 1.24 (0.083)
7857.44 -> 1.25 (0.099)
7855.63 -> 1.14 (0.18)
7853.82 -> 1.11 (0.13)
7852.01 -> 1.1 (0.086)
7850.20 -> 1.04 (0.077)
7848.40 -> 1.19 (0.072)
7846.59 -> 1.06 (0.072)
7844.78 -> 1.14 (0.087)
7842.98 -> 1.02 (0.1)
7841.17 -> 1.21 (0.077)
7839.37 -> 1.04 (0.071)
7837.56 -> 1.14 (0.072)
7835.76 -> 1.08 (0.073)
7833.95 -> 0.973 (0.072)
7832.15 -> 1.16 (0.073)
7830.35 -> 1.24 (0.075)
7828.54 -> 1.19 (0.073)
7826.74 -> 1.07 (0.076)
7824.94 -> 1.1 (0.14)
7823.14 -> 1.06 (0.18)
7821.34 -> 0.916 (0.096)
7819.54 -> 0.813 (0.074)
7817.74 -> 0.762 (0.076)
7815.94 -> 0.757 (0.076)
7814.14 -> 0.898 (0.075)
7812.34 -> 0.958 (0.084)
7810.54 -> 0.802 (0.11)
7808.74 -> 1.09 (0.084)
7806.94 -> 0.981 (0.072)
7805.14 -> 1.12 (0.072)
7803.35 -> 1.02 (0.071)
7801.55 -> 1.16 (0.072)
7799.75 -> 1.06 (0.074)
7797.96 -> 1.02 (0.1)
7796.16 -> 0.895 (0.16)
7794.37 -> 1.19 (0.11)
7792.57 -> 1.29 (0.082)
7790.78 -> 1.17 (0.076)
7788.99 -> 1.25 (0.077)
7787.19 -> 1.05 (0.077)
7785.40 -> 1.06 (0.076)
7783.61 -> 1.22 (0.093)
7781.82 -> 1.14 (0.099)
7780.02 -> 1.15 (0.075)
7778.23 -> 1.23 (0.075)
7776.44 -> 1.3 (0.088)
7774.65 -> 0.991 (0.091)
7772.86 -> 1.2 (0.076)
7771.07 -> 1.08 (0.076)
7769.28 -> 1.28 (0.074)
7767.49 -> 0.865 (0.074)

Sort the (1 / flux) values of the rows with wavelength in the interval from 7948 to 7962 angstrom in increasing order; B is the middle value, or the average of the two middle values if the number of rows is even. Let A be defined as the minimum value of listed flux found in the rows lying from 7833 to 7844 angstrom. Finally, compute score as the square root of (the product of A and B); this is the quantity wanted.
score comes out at 0.92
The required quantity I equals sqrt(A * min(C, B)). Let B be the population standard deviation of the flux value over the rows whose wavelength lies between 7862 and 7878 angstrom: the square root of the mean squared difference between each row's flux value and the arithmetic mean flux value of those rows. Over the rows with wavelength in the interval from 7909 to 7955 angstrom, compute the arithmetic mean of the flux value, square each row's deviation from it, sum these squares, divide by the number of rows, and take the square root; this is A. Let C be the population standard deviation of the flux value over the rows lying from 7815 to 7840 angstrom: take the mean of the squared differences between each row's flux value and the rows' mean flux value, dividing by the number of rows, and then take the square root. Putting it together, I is 0.081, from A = 0.0812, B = 0.081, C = 0.151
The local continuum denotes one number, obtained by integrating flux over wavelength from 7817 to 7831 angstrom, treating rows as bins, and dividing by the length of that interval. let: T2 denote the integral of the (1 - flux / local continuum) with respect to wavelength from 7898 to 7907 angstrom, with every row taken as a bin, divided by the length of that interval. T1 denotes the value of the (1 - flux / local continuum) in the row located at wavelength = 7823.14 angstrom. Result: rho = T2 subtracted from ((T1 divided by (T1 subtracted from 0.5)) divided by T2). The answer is 0.7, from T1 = -0.04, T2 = -0.150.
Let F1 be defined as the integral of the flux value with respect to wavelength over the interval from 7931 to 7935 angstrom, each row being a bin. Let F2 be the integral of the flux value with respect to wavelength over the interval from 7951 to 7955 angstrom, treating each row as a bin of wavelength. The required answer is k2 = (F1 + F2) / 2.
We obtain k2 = 4.9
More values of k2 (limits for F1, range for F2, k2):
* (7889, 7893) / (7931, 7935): 4.7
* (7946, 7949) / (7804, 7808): 3.9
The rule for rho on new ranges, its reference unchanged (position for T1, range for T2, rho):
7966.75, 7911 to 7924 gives 0.8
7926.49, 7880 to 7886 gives 1.3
